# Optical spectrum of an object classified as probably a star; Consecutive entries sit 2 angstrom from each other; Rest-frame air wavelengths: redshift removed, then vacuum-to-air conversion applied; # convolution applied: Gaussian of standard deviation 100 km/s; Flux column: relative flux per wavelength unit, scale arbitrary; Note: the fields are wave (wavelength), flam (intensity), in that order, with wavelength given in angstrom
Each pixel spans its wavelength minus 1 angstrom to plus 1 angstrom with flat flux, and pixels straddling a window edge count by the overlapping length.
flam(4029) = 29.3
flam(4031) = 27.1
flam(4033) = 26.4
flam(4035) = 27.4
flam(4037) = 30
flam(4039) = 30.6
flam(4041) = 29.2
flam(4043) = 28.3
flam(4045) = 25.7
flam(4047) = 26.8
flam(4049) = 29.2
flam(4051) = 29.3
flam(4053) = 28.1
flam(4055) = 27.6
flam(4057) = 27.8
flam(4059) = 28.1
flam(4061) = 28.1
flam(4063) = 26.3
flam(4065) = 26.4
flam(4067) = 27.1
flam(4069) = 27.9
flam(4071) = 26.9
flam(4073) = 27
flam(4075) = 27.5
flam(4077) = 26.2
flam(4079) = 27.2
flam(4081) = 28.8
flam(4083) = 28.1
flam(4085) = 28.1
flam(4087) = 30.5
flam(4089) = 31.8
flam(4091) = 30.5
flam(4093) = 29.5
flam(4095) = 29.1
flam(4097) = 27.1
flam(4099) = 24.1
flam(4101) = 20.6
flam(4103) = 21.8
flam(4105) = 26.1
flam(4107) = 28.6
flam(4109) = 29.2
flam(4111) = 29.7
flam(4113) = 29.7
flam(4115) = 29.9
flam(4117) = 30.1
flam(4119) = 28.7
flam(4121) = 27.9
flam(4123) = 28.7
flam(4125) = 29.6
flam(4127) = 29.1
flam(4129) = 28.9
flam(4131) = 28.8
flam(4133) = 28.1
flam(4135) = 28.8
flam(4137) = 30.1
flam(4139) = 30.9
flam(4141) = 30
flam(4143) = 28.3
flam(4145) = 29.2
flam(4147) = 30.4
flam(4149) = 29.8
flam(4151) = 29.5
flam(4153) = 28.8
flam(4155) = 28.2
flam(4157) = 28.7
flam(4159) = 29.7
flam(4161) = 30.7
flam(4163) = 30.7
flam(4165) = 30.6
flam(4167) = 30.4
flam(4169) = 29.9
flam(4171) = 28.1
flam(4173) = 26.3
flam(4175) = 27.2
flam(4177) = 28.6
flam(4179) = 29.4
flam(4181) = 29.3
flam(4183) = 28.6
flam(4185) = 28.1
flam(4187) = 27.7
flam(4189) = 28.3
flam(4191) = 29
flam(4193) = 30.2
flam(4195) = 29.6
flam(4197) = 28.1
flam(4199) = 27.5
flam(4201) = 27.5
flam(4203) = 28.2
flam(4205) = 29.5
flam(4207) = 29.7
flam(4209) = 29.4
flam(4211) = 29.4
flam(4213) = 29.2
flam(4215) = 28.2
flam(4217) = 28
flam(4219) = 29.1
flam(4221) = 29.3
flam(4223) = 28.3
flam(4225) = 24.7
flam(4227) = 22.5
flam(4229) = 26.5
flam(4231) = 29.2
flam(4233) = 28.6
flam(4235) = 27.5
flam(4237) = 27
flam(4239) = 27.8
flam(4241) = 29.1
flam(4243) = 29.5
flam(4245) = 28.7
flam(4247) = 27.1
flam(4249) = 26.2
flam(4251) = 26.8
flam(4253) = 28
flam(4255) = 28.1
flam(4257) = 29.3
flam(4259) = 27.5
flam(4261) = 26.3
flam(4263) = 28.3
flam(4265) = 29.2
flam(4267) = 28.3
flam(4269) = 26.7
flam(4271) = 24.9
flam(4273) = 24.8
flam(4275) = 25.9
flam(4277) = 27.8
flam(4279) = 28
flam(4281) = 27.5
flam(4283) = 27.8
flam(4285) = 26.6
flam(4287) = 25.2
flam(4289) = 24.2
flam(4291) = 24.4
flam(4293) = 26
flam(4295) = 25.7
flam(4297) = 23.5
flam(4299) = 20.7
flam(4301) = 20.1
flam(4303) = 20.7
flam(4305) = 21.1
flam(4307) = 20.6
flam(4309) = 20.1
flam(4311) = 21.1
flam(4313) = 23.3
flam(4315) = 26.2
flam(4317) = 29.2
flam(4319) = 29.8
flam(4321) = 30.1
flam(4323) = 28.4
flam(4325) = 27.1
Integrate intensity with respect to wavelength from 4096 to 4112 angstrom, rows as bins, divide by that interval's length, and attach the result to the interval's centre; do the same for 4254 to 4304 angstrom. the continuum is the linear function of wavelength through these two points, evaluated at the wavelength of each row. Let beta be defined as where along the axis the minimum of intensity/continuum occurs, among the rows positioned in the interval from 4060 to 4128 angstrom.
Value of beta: 4101 angstrom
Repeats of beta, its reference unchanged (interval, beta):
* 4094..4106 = 4101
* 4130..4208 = 4173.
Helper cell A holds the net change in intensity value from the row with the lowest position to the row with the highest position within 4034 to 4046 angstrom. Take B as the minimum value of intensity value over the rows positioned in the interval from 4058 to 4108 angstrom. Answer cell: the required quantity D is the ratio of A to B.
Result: -0.08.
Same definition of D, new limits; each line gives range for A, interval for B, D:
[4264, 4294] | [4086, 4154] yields -0.16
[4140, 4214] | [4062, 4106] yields -0.04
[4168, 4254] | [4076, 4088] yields -0.07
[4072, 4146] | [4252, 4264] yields 0.08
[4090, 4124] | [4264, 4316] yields -0.09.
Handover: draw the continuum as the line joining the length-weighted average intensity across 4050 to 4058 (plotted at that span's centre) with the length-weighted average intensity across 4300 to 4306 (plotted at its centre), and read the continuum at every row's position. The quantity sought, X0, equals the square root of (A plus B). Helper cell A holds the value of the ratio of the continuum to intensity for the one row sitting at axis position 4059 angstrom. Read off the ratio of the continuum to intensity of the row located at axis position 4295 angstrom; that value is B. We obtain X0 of 1.35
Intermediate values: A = 1.00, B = 0.812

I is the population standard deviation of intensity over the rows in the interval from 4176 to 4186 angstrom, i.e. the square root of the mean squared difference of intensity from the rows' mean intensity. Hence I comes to 0.5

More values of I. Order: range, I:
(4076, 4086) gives 0.9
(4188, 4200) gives 0.9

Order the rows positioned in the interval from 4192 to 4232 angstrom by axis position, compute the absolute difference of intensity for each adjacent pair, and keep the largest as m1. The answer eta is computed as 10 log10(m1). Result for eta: 6.0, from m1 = 4.0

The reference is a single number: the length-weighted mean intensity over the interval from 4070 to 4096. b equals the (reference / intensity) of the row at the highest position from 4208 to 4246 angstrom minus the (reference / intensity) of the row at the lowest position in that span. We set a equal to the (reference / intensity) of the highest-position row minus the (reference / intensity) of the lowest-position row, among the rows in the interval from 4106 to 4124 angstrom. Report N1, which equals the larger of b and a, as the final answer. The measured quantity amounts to 0.02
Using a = -0.003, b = 0.02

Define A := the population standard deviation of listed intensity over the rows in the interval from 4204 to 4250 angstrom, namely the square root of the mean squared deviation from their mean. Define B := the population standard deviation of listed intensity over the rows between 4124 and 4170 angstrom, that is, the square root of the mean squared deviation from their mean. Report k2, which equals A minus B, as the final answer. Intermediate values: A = 1.72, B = 0.84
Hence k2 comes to 0.9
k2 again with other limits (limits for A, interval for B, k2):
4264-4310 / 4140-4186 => 1.7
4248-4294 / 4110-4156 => 0.7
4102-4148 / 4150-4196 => 0.7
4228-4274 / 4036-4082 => 0.1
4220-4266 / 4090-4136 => -0.9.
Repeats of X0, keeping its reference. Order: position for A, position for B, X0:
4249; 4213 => 1.28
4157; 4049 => 1.36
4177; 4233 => 1.28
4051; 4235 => 1.34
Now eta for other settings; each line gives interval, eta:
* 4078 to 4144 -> 6.3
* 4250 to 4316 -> 4.6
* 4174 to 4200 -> 1.8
